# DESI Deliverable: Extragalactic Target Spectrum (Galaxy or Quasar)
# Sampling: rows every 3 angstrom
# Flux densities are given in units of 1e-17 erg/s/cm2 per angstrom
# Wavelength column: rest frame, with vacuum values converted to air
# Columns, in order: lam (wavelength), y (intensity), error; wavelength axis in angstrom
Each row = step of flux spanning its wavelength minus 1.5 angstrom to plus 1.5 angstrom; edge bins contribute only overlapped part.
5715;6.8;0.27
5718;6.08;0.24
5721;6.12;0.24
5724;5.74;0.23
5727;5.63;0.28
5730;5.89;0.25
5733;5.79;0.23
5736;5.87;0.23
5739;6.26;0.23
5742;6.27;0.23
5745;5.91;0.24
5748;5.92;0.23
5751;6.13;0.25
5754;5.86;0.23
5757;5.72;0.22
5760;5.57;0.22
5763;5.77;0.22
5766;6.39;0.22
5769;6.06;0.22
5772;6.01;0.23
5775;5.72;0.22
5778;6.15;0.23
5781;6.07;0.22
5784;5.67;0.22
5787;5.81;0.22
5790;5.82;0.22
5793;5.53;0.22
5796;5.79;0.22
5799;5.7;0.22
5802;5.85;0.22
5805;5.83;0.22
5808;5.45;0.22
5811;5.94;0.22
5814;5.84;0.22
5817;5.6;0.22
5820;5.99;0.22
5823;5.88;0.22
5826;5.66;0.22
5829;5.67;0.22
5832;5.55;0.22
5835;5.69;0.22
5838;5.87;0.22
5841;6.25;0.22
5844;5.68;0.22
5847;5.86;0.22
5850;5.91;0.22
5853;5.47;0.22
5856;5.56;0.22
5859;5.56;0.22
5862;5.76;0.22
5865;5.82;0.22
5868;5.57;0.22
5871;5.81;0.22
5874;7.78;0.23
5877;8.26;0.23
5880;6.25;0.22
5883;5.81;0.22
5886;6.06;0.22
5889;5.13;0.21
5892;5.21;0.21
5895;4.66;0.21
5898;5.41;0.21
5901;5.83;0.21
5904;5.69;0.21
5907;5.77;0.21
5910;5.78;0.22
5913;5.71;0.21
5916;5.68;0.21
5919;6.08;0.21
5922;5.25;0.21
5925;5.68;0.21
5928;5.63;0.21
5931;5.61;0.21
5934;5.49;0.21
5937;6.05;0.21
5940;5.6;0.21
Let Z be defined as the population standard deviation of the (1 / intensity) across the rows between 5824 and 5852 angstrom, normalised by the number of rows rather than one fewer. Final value 0.0057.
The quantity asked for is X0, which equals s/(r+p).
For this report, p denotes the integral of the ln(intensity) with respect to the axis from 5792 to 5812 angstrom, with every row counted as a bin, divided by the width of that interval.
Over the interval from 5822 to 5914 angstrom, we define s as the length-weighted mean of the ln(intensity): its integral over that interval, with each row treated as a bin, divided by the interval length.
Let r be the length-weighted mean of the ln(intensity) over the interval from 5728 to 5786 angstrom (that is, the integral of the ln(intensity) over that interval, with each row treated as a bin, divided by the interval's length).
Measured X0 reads 0.499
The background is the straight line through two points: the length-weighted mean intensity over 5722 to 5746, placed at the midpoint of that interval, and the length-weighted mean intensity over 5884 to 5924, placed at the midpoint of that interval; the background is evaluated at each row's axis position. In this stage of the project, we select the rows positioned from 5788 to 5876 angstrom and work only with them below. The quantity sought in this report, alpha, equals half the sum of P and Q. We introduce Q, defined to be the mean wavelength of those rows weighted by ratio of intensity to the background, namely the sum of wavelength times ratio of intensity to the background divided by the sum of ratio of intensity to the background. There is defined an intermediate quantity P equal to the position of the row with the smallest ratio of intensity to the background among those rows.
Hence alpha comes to 5820.4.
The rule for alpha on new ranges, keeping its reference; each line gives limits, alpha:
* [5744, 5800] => 5766.0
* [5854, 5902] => 5886.6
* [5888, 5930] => 5902.0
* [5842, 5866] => 5853.8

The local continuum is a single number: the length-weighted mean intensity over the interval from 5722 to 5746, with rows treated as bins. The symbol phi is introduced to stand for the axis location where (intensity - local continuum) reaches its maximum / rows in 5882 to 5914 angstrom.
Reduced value 5886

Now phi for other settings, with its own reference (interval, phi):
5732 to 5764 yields 5742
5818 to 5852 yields 5841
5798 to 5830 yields 5820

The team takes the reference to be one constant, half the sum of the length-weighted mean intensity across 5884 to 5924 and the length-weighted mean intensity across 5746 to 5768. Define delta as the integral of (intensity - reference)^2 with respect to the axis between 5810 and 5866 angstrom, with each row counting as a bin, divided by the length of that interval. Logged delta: 0.04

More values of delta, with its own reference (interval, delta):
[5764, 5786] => 0.12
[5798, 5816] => 0.03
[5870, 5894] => 1.47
